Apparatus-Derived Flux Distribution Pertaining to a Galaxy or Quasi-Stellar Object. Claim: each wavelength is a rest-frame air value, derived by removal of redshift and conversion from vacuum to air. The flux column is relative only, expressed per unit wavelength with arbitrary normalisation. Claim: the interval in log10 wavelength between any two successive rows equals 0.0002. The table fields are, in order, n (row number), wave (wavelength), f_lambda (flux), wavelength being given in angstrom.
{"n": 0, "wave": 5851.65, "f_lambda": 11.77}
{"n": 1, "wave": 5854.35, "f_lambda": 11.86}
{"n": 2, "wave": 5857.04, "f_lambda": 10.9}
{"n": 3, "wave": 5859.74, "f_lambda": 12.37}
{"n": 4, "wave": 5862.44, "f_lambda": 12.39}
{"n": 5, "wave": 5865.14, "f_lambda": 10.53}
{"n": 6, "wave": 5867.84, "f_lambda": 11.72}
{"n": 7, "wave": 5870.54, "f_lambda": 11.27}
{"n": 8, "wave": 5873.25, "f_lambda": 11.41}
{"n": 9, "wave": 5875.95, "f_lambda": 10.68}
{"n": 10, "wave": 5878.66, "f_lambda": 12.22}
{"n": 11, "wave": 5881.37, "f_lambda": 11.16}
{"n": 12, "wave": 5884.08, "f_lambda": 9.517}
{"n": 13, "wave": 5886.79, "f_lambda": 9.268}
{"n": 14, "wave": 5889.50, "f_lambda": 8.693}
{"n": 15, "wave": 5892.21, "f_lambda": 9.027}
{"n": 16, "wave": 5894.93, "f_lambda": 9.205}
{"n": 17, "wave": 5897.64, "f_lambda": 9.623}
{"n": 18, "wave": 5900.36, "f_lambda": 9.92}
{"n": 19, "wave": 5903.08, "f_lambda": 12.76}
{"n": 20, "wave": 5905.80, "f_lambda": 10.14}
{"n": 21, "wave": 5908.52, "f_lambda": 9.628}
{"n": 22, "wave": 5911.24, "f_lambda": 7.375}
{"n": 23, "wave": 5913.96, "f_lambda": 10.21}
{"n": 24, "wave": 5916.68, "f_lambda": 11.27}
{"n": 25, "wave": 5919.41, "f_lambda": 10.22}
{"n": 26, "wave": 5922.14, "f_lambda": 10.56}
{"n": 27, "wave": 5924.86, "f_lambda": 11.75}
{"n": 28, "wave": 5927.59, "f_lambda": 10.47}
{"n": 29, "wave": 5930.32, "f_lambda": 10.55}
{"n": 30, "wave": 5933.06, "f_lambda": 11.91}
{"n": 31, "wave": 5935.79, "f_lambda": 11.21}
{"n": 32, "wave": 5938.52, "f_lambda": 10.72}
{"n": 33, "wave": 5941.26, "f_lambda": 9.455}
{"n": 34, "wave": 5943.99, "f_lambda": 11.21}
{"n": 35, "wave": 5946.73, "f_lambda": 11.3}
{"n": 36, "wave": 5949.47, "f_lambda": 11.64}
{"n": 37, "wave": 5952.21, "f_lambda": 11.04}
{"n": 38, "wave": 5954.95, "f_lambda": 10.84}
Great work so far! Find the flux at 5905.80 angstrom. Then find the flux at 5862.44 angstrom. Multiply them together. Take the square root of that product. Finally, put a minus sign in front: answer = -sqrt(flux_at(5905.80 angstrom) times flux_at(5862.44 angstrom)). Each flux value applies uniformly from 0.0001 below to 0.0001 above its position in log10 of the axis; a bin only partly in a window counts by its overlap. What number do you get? -11.21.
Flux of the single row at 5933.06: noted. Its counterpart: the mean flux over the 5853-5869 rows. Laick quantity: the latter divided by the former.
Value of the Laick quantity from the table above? 0.976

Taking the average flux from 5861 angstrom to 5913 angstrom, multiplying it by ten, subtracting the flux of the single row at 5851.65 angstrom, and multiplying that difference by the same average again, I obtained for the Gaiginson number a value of 948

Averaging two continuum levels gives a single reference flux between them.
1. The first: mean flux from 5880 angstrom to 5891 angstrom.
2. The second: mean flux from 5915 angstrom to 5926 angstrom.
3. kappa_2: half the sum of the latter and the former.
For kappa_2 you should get 10.3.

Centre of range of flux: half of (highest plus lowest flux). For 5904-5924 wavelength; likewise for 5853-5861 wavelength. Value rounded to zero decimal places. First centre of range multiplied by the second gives 108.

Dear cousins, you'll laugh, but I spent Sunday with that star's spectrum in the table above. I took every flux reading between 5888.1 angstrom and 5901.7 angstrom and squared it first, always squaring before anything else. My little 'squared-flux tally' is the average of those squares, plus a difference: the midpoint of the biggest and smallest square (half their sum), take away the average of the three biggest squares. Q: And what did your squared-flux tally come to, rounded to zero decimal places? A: 82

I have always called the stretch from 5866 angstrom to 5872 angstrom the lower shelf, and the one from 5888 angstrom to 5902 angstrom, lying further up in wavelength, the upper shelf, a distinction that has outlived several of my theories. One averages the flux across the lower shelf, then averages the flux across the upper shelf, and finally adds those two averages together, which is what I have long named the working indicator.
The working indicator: 20.8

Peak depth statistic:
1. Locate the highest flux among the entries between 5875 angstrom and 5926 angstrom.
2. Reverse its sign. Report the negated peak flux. -12.8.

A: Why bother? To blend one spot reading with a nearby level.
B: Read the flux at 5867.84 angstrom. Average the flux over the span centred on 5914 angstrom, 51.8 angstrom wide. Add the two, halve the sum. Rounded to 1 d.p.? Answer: 11.0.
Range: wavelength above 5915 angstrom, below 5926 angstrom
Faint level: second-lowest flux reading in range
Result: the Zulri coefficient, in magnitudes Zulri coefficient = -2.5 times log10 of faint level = -2.56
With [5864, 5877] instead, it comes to -2.57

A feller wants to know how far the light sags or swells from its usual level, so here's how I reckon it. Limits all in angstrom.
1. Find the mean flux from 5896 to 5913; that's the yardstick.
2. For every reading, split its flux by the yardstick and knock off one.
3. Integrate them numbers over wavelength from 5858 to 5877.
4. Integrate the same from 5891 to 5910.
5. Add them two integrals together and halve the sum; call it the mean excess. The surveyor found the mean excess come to 1.6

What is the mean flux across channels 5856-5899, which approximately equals 10.6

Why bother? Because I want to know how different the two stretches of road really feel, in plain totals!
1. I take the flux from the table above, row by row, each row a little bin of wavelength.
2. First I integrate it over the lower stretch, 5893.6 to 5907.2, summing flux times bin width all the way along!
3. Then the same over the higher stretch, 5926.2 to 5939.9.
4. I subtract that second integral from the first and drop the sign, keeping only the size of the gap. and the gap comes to 10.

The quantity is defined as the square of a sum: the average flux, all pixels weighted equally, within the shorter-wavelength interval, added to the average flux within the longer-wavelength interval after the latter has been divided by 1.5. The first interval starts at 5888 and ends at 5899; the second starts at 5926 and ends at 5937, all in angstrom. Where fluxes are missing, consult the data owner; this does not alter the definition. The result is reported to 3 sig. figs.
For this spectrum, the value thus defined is 272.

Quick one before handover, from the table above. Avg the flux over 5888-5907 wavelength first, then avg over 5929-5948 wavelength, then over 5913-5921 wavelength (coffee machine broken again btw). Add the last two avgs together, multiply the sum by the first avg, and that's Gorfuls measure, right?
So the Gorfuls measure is 213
